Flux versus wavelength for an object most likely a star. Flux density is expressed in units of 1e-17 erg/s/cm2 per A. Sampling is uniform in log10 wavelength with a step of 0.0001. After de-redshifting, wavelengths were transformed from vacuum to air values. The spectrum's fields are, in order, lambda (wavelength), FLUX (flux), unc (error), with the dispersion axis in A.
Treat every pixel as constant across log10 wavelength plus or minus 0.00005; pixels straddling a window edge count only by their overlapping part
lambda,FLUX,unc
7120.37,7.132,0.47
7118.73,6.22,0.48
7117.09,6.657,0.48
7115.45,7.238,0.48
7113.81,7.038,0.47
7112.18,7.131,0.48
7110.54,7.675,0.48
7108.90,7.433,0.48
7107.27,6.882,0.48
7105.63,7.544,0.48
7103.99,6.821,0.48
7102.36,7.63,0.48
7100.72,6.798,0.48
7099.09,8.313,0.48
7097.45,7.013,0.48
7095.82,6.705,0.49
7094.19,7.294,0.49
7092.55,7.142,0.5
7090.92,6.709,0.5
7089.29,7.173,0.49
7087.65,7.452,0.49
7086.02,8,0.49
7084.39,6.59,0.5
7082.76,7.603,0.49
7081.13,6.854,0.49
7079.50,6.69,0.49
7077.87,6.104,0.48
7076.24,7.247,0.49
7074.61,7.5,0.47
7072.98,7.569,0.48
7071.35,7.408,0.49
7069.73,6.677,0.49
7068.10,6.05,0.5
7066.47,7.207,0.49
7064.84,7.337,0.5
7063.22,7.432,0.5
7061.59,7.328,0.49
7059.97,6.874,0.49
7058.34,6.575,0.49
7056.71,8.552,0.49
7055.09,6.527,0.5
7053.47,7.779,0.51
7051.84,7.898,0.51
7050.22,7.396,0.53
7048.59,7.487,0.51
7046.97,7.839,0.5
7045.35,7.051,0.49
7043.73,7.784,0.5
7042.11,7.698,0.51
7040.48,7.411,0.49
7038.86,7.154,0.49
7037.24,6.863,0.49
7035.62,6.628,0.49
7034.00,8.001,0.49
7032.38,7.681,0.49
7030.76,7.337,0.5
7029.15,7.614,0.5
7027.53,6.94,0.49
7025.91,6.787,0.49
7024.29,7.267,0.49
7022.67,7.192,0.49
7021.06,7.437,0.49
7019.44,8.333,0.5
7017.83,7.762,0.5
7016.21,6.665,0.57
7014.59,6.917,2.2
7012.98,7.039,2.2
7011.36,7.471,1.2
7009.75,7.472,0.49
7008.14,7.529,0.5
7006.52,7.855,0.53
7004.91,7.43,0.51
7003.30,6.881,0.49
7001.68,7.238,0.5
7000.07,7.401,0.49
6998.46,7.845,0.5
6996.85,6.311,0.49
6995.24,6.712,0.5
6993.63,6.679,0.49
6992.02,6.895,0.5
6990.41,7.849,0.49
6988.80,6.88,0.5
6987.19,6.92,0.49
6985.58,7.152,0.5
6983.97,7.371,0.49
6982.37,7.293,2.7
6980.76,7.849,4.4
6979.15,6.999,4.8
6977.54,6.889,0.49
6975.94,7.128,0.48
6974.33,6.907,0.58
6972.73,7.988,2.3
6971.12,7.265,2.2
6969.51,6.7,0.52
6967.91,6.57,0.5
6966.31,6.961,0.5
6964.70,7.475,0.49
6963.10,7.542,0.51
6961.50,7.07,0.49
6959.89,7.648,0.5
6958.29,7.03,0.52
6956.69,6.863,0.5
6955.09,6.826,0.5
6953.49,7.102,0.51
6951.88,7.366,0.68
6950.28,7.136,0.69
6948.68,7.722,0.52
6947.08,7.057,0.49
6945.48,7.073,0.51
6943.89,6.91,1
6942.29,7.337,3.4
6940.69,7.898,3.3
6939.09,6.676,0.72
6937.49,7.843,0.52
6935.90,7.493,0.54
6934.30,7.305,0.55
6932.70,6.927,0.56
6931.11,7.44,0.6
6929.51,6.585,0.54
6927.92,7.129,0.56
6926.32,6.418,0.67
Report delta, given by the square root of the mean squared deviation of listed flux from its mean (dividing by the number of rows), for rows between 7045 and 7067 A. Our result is 0.52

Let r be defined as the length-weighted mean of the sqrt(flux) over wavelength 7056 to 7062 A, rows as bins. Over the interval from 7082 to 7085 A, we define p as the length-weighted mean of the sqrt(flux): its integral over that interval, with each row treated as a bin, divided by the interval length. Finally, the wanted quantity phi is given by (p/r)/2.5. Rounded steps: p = 2.67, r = 2.70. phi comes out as 0.395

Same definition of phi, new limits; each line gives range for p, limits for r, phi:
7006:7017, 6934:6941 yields 0.396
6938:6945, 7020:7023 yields 0.394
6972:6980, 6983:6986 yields 0.396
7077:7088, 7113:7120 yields 0.407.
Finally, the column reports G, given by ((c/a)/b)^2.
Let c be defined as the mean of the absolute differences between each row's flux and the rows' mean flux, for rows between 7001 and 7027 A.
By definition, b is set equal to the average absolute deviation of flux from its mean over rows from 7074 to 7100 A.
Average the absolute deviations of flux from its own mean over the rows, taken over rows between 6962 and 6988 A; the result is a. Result 6.4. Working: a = 0.31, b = 0.42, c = 0.33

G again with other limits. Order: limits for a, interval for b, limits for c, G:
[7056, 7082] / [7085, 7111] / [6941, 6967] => 1.8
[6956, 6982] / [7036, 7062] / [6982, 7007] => 6.8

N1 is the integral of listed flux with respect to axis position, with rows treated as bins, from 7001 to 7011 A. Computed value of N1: 74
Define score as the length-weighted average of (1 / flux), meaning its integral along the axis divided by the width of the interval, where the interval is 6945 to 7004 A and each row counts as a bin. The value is 0.140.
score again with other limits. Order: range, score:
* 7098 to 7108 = 0.137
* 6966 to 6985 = 0.140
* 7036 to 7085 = 0.139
